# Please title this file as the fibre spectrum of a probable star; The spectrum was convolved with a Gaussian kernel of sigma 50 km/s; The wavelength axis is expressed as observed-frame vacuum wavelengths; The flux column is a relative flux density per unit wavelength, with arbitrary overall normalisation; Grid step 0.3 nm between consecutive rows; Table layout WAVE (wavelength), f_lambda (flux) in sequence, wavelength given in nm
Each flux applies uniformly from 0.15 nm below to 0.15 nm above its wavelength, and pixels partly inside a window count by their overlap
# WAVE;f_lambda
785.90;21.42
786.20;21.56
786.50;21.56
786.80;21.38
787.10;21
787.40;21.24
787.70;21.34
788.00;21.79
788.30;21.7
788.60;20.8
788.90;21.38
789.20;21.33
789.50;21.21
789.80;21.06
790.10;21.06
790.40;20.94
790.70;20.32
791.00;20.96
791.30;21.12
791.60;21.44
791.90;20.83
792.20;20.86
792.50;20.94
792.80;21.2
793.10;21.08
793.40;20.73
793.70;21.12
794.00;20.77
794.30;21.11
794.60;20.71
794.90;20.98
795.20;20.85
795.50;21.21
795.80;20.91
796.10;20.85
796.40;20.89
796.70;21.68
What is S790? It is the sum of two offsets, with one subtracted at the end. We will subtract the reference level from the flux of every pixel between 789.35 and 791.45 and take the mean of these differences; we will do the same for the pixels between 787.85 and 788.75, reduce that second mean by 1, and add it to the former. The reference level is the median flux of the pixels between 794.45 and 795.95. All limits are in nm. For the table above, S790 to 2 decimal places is -0.44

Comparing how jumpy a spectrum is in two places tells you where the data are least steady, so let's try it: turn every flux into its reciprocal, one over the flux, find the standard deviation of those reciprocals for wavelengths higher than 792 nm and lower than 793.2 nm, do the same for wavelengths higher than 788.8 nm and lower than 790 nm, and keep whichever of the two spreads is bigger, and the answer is 0.0003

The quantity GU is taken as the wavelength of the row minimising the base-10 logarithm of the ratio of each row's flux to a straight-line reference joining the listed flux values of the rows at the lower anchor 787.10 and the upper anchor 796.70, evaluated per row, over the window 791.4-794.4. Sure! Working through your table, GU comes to 794.00 nm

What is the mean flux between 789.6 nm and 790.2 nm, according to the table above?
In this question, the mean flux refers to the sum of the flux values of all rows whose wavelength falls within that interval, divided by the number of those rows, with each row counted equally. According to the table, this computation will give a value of 21.1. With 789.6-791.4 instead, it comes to 20.9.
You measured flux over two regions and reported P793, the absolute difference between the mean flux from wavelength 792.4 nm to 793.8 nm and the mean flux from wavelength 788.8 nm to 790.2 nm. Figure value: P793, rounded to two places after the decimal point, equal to 0.19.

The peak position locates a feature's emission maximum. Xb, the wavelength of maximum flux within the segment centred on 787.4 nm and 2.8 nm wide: 788.00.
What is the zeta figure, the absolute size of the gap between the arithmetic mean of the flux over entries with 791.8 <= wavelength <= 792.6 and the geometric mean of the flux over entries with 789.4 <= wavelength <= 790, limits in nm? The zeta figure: 0.26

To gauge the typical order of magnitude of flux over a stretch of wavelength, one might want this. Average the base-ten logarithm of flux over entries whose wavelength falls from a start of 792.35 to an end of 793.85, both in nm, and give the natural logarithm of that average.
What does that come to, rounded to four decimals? 0.2795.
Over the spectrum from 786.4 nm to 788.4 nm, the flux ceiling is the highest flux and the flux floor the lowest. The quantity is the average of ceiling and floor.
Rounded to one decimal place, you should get 21.4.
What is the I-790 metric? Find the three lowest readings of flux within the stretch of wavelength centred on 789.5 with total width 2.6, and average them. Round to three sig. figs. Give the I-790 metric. 20.7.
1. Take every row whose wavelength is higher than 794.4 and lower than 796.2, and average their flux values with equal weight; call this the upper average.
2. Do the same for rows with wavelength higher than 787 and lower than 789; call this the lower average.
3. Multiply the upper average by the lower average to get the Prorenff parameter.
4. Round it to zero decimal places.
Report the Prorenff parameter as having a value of 446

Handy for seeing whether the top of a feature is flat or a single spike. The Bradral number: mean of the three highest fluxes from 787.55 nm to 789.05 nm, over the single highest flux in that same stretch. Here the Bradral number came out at 0.992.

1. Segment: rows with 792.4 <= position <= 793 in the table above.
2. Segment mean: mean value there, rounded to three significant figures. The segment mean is 21.1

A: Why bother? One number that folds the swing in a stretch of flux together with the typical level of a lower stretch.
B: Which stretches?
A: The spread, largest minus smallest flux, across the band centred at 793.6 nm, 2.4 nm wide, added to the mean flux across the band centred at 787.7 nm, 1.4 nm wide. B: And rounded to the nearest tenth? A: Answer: 21.9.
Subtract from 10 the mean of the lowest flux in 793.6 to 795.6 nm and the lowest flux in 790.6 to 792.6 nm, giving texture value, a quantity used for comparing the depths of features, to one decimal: -10.5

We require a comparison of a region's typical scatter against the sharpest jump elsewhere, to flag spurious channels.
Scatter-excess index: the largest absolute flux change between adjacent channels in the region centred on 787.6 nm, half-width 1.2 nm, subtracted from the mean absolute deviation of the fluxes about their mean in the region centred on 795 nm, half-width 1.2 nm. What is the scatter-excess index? -0.8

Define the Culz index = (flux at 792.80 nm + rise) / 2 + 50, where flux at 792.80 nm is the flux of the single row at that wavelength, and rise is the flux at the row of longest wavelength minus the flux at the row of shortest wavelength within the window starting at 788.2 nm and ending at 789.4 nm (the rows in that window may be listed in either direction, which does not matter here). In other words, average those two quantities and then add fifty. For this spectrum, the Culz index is 60.4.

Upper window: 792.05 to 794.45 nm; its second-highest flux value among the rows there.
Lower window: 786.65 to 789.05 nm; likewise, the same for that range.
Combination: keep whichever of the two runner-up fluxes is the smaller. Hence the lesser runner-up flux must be 21.1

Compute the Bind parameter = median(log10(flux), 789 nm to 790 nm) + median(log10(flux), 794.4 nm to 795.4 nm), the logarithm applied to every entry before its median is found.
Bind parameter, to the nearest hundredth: 2.65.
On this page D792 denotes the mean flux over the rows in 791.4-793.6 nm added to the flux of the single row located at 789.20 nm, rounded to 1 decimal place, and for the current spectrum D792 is 42.3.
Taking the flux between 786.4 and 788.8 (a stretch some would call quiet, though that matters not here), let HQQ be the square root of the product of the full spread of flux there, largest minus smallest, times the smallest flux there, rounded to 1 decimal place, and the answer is 4.5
